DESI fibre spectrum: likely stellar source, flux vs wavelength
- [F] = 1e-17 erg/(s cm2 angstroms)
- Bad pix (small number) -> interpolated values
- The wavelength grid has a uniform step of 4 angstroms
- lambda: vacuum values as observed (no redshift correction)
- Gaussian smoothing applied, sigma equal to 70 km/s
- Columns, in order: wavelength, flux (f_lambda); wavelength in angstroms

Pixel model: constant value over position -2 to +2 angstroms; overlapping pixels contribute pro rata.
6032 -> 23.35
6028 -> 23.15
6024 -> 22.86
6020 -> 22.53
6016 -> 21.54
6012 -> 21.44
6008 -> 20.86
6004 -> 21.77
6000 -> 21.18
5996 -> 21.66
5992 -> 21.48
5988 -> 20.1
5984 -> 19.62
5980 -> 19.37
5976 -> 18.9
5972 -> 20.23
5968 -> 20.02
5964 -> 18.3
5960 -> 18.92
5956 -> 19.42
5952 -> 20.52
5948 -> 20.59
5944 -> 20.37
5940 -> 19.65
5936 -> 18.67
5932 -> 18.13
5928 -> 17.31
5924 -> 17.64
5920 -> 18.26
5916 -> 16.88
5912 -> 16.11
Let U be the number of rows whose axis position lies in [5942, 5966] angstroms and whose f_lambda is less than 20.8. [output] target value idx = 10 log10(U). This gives 7.8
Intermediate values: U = 6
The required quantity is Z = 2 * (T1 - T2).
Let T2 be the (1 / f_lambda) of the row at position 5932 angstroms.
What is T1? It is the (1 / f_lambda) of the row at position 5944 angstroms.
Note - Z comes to -0.012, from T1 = 0.049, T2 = 0.055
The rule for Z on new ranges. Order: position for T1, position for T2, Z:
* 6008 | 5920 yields -0.014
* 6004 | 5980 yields -0.011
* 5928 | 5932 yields 0.005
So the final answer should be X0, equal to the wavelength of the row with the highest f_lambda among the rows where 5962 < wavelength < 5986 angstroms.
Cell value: 5972 angstroms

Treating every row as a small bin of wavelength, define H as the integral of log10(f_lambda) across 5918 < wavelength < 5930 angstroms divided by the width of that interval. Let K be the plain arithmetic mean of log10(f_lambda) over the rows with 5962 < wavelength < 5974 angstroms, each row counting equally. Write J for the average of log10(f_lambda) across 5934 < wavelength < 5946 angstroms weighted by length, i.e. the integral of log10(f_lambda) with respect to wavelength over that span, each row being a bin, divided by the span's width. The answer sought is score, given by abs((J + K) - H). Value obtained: 1.33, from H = 1.25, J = 1.29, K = 1.29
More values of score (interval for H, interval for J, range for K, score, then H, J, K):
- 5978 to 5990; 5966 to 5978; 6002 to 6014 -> 1.33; 1.29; 1.29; 1.33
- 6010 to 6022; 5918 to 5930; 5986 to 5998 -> 1.23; 1.34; 1.25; 1.32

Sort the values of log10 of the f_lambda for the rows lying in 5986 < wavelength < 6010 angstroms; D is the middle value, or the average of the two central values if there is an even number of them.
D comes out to 1.33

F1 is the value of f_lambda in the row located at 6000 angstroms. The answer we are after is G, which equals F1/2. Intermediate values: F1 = 21.18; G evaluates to 10.6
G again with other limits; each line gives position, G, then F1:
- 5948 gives 10.3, 20.59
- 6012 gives 10.7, 21.44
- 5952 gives 10.3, 20.52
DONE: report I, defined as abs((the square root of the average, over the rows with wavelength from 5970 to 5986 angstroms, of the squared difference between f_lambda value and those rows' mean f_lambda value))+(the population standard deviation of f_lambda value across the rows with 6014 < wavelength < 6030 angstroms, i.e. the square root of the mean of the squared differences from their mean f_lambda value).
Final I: 1.1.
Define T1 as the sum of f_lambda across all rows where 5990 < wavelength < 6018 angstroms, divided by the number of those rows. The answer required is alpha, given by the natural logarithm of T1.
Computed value 3.06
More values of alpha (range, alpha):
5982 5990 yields 2.99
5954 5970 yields 2.95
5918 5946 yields 2.92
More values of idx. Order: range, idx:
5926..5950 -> 7.8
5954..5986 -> 9.0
